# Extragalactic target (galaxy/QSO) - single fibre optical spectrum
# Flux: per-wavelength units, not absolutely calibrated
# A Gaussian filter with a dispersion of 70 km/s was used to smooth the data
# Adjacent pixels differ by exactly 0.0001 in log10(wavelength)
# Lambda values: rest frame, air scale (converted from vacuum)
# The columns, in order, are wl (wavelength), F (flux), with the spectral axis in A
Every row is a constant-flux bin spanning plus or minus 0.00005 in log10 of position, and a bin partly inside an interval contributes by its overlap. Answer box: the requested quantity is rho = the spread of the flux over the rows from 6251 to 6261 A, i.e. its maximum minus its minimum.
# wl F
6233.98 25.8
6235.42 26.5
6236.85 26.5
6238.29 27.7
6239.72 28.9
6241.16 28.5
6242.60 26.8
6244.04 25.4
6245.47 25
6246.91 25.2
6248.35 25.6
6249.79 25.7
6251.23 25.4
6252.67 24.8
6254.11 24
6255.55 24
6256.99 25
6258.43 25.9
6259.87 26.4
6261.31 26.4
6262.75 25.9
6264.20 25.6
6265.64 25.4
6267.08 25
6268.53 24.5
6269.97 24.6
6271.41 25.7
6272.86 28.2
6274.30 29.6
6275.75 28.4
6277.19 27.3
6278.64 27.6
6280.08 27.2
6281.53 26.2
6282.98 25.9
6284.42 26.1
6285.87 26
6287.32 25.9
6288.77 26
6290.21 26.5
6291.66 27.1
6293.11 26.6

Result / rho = 2.4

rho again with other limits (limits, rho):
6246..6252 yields 0.5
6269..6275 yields 5.0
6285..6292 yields 1.2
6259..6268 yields 1.4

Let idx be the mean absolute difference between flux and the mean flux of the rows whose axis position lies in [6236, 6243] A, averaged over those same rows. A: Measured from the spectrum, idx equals 0.8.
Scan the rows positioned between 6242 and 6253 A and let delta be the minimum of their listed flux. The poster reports 24.8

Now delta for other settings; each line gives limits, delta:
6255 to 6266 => 24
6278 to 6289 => 25.9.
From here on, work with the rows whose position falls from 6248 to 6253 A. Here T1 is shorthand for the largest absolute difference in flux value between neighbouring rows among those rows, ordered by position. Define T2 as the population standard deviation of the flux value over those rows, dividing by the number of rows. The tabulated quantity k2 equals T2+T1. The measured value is 0.9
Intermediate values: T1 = 0.6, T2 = 0.35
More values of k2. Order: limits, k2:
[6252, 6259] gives 1.7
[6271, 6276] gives 3.9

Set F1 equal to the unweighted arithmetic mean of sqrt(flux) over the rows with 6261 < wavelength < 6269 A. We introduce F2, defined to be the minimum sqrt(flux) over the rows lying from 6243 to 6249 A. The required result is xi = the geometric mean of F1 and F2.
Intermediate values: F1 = 5.05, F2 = 5.00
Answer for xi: 5.02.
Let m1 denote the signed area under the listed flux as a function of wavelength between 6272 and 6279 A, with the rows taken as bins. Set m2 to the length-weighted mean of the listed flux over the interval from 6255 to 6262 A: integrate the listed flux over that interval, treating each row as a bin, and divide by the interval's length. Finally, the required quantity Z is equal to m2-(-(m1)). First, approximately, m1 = 197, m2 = 25.6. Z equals 223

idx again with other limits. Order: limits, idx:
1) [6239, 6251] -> 1.3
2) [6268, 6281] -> 1.4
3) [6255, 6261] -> 0.8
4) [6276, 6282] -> 0.4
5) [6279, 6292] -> 0.4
